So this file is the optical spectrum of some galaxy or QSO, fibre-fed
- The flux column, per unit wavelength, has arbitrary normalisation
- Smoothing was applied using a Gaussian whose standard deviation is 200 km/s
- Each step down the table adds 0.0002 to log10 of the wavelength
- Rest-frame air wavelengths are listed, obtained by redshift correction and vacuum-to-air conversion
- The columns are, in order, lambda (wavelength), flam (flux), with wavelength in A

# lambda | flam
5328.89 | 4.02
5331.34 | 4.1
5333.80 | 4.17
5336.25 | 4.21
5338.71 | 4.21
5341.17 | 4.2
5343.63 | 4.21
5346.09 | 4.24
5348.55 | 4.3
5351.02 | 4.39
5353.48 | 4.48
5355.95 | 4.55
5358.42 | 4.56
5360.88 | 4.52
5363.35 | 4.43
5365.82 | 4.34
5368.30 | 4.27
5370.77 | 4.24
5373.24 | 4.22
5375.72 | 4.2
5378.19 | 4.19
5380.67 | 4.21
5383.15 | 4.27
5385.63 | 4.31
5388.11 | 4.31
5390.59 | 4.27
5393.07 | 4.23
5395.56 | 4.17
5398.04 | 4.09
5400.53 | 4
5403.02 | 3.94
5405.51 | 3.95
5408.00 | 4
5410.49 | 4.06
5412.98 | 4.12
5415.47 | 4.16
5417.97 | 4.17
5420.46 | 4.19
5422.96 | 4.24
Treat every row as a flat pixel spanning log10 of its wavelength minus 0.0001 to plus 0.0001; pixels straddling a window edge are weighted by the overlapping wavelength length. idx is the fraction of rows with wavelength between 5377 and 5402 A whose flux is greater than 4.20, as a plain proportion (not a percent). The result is 0.6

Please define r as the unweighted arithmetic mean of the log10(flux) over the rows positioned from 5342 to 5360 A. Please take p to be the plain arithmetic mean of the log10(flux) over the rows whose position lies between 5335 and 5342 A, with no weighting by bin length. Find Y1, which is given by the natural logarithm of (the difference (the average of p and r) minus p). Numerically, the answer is -4.7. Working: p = 0.624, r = 0.6423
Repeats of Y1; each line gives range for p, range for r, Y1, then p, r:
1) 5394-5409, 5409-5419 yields -5.2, 0.605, 0.6157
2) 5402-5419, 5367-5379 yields -4.7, 0.608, 0.6257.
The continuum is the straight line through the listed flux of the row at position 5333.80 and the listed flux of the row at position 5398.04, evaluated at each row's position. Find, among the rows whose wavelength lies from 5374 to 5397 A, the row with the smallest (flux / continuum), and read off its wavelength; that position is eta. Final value 5378.19 A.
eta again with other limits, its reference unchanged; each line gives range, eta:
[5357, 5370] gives 5368.30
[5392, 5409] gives 5403.02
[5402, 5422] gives 5403.02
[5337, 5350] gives 5341.17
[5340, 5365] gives 5341.17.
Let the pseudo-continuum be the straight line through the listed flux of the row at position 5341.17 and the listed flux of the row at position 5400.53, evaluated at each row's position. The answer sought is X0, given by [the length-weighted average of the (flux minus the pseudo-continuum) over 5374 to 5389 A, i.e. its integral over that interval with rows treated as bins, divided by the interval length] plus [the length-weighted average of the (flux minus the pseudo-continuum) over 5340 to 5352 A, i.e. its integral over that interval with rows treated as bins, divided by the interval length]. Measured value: 0.3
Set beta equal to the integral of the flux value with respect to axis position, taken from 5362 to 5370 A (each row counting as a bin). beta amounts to 35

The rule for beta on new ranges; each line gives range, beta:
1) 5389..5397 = 34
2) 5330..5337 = 29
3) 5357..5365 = 36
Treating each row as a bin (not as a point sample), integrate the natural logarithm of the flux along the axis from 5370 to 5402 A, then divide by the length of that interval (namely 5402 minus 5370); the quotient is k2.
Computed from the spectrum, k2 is 1.44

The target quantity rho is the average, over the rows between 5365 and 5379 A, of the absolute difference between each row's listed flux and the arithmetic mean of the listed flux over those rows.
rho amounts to 0.04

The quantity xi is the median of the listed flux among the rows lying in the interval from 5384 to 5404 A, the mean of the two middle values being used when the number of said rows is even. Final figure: 4.20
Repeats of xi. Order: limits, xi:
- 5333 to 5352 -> 4.21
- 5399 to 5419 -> 4.03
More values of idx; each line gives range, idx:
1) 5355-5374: 1.0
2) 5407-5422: 0.0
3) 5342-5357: 1.0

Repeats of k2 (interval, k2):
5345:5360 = 1.49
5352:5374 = 1.48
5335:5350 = 1.44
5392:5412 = 1.40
